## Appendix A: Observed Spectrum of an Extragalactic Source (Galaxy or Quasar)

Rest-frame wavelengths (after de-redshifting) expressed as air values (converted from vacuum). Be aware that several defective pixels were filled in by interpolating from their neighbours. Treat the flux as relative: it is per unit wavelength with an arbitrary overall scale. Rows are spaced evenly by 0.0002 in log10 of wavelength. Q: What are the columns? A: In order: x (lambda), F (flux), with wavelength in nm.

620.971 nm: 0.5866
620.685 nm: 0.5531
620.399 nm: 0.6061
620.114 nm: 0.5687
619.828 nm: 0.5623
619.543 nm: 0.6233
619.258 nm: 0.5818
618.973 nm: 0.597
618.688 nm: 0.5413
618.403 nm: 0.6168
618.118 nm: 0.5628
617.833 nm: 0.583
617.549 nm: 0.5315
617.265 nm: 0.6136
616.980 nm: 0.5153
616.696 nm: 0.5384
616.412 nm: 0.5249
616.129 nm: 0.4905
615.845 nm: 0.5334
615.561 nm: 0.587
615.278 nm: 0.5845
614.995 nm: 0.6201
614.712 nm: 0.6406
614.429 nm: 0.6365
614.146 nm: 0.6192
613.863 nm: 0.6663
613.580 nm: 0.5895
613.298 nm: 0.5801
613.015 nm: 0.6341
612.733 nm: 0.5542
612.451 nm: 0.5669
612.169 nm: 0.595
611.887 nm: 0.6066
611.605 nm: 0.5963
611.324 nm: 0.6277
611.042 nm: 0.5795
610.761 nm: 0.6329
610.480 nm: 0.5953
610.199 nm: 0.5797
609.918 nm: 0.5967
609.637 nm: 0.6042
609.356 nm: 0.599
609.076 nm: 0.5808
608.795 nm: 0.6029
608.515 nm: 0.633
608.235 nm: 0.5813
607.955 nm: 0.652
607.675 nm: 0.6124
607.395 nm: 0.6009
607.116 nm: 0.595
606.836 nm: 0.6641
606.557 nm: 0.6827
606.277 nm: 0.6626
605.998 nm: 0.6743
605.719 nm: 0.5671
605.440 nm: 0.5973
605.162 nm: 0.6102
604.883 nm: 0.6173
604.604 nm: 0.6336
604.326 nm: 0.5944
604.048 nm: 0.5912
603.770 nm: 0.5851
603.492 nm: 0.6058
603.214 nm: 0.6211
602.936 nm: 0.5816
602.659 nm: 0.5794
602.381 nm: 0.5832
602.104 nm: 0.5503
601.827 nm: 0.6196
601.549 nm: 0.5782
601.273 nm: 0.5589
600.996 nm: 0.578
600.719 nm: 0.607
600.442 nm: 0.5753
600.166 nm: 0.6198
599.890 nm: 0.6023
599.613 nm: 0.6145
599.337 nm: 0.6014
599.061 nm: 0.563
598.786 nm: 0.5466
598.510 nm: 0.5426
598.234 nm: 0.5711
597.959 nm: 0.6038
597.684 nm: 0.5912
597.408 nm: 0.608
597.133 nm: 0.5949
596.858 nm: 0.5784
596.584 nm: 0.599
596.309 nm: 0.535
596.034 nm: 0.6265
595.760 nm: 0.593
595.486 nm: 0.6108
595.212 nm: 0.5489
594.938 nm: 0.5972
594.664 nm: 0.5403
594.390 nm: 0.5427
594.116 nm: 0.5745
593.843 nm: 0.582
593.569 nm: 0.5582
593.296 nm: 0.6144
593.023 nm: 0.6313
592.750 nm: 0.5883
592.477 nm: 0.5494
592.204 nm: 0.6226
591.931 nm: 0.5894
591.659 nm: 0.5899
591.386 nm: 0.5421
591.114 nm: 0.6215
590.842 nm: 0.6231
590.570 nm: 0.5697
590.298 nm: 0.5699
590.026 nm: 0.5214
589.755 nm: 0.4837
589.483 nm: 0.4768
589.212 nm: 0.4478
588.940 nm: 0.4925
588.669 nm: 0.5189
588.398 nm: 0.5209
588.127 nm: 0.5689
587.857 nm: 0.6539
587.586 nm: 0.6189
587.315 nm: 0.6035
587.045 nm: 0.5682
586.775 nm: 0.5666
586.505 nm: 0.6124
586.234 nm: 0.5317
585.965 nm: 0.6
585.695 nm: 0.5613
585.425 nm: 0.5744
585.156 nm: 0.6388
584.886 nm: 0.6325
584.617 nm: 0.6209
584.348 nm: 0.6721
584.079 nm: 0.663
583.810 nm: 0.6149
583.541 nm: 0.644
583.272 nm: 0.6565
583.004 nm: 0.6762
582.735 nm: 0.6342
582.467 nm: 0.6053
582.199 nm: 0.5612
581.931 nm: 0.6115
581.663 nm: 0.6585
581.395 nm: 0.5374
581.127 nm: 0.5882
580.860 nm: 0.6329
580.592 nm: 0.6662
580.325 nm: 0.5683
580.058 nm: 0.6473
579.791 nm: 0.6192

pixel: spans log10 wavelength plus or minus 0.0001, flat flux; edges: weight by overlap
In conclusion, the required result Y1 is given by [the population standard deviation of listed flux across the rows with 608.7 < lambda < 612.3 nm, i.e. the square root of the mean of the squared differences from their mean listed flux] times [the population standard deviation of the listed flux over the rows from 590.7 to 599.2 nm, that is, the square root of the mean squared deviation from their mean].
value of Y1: 0.0005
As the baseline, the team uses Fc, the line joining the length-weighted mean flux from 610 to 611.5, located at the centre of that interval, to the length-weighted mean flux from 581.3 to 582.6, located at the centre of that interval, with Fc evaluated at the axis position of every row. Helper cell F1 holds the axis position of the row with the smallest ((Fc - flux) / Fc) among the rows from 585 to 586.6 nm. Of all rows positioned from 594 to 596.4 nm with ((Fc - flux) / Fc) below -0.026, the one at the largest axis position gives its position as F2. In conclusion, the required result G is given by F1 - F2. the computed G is -10.88 nm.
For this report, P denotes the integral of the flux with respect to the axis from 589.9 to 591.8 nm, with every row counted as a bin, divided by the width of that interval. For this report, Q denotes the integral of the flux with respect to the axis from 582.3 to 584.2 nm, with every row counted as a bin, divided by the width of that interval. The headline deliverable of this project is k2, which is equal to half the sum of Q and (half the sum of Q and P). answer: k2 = 0.625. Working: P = 0.577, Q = 0.640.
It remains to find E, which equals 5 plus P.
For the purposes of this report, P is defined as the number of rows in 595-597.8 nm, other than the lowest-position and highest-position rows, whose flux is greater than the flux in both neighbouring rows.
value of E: 9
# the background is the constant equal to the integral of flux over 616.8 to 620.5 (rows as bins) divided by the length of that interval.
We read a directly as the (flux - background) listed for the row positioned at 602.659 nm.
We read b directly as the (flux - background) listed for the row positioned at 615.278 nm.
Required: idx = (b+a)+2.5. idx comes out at 2.51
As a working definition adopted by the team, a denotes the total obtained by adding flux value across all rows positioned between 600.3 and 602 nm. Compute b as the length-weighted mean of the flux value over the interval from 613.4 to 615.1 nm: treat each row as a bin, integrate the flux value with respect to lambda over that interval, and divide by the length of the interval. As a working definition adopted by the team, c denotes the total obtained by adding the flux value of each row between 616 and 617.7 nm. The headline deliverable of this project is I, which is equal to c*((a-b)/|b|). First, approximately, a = 3.52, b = 0.628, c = 3.2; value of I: 14.8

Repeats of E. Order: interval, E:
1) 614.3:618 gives 9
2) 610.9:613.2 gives 7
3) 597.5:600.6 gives 8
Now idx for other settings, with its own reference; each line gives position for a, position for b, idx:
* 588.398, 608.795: 2.47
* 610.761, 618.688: 2.52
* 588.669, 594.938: 2.46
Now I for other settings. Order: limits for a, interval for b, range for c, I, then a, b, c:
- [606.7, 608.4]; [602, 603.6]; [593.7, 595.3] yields 18.0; 3.71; 0.587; 3.4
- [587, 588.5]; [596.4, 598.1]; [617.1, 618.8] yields 17.1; 3.53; 0.594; 3.4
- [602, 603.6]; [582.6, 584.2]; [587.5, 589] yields 15.0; 3.52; 0.648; 3.4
